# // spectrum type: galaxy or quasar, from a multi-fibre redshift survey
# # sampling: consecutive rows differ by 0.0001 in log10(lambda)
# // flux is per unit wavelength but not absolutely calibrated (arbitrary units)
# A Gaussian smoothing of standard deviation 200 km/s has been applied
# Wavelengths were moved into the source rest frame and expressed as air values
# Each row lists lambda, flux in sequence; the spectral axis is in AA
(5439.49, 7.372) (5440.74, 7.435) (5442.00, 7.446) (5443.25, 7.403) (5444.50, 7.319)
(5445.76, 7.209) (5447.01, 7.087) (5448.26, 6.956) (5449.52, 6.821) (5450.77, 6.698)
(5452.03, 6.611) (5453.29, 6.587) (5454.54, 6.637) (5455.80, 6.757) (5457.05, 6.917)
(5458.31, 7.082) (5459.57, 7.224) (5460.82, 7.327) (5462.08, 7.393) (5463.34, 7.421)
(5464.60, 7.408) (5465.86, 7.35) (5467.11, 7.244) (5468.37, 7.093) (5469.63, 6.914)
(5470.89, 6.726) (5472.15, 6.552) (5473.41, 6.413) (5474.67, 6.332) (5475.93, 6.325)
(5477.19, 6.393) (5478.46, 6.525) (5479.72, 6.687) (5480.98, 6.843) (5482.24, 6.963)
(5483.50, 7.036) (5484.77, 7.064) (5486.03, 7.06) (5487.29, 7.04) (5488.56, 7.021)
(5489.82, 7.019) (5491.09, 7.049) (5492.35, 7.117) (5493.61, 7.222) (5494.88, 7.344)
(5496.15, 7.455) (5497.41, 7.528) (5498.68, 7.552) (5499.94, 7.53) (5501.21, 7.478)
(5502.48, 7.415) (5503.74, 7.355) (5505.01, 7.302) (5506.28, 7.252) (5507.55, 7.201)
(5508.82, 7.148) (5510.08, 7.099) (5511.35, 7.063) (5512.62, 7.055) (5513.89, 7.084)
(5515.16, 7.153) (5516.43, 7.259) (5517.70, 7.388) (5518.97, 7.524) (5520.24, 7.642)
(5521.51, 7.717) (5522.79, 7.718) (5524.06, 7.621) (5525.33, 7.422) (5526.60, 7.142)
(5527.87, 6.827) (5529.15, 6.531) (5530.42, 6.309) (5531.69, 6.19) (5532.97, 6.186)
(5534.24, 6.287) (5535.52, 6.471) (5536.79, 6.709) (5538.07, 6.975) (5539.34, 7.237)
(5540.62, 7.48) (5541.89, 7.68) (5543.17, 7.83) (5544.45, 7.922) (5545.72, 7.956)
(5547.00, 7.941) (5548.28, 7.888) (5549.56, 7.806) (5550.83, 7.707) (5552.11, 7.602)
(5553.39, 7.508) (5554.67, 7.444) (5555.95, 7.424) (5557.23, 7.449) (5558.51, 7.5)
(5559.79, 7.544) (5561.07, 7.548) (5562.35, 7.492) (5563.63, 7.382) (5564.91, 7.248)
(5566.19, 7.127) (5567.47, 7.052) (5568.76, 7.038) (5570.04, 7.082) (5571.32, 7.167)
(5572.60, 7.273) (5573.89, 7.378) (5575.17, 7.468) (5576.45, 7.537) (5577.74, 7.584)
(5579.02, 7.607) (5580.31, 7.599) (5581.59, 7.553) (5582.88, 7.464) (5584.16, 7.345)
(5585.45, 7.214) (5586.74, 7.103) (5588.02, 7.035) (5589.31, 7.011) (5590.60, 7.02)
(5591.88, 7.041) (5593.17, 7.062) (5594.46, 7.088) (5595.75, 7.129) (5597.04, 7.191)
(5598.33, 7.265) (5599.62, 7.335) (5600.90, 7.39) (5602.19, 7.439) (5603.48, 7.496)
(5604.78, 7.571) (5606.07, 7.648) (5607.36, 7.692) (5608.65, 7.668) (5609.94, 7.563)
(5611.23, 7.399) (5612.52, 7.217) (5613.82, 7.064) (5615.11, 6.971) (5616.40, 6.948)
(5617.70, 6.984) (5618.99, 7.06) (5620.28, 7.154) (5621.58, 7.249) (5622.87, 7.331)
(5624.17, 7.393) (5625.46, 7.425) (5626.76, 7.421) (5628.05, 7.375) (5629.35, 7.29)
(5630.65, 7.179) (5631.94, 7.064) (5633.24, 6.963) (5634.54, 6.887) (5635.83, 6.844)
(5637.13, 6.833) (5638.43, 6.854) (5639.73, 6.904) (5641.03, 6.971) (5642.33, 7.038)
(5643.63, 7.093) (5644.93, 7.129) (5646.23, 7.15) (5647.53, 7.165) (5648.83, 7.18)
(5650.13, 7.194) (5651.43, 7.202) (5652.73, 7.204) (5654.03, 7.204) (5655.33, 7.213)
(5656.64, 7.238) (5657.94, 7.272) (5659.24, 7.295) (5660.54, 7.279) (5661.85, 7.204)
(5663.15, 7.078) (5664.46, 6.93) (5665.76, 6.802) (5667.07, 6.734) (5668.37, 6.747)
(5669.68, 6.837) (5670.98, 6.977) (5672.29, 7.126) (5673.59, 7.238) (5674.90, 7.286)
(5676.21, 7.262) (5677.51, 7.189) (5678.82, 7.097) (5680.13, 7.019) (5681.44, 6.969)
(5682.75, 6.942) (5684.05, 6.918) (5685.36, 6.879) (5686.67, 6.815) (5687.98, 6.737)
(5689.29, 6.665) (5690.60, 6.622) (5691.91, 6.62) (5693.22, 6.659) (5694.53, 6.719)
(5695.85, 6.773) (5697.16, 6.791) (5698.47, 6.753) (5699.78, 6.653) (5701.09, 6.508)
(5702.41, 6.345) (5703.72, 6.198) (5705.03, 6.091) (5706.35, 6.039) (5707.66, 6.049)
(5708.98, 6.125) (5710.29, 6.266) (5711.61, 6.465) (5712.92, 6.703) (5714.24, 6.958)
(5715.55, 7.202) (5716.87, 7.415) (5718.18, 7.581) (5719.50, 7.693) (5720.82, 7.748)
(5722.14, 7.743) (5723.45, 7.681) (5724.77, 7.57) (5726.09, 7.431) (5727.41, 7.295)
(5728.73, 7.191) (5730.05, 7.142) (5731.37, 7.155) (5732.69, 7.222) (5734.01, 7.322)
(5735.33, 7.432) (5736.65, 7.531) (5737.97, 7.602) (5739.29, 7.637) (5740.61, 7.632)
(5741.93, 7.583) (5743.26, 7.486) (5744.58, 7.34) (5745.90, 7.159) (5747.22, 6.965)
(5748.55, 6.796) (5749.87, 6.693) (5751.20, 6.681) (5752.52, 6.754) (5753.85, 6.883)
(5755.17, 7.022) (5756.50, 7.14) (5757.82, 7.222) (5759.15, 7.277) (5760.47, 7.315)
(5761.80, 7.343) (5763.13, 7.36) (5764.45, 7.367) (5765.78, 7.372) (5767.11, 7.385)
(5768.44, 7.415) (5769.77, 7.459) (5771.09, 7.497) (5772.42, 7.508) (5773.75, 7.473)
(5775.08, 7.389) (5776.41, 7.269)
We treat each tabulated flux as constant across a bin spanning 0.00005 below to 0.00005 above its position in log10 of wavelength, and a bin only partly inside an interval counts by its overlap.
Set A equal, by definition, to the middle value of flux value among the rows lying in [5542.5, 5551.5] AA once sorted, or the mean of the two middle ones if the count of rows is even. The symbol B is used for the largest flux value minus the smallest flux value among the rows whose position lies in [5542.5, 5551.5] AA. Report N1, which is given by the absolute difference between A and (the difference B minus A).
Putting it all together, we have 15.53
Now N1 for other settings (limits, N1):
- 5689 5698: 13.16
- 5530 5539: 11.83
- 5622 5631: 14.50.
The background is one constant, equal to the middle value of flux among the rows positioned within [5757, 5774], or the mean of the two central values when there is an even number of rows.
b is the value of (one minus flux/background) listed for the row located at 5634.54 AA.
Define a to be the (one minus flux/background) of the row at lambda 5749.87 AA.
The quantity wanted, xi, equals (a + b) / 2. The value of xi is 0.079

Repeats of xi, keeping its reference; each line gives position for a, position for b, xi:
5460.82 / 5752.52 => 0.045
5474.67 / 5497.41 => 0.060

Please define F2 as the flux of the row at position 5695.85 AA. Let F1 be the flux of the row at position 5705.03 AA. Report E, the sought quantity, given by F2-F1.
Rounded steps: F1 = 6.091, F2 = 6.773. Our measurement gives 0.7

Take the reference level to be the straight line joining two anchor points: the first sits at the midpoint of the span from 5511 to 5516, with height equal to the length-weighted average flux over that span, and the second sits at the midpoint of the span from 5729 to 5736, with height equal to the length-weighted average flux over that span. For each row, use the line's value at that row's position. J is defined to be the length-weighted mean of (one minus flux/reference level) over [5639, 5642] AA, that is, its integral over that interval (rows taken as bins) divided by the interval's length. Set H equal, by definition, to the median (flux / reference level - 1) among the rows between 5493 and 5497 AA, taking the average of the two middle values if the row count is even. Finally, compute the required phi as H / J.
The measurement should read 1.1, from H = 0.037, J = 0.033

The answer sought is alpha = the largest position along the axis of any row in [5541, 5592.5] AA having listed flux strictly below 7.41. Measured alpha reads 5591.88 AA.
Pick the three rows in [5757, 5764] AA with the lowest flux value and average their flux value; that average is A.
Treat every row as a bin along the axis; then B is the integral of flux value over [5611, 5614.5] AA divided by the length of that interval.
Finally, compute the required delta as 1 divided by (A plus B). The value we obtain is 0.0691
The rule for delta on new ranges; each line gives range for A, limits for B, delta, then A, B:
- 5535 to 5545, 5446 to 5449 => 0.0727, 6.7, 7.0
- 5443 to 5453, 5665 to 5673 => 0.0736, 6.7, 6.9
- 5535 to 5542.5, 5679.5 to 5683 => 0.0730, 6.7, 7.0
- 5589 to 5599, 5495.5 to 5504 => 0.0689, 7.0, 7.5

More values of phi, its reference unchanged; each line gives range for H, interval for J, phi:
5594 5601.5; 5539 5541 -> -0.3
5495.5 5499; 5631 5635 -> 2.4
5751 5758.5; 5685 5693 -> -0.6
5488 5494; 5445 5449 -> 0.8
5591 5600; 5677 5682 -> -0.2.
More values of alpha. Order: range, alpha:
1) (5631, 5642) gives 5641.03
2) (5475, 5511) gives 5510.08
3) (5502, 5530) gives 5529.15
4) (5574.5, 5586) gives 5585.45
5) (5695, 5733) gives 5732.69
